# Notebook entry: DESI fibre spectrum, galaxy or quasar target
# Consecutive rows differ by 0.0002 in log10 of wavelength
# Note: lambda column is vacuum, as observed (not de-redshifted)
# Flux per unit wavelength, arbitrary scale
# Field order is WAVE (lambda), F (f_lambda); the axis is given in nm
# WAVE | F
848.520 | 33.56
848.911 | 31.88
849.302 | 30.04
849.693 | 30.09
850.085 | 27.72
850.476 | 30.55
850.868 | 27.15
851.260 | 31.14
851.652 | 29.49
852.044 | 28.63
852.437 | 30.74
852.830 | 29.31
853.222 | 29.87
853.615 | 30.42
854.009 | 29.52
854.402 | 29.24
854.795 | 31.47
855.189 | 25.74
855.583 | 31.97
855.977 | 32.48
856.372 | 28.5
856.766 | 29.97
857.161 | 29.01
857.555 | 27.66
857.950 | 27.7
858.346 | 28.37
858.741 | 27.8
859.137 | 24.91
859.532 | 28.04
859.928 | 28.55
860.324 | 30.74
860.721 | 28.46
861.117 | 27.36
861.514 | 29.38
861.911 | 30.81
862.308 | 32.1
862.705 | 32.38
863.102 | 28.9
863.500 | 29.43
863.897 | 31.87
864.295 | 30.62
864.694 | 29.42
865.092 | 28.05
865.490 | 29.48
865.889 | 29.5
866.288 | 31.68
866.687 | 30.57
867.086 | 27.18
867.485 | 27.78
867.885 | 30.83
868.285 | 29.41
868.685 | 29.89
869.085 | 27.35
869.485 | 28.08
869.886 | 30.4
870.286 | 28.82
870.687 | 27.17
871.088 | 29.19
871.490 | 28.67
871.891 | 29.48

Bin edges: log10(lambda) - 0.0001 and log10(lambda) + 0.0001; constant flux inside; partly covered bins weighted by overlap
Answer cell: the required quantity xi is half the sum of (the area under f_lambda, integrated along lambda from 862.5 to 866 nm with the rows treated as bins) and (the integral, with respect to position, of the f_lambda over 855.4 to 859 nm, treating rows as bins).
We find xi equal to 105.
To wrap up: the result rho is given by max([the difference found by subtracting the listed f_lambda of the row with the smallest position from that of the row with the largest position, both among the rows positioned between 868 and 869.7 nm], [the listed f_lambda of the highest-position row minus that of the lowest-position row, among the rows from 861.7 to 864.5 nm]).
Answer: -0.2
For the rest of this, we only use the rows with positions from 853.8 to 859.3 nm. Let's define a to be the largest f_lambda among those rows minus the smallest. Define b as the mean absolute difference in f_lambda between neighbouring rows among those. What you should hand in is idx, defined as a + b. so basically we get 10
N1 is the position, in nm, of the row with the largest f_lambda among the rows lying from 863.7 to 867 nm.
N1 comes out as 863.897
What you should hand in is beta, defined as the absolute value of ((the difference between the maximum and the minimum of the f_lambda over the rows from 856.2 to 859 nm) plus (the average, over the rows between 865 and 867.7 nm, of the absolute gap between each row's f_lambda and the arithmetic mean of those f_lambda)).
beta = 3.6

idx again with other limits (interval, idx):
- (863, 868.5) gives 6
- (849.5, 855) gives 6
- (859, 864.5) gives 9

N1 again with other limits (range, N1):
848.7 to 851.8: 848.911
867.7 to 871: 867.885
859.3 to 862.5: 862.308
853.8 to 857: 855.977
